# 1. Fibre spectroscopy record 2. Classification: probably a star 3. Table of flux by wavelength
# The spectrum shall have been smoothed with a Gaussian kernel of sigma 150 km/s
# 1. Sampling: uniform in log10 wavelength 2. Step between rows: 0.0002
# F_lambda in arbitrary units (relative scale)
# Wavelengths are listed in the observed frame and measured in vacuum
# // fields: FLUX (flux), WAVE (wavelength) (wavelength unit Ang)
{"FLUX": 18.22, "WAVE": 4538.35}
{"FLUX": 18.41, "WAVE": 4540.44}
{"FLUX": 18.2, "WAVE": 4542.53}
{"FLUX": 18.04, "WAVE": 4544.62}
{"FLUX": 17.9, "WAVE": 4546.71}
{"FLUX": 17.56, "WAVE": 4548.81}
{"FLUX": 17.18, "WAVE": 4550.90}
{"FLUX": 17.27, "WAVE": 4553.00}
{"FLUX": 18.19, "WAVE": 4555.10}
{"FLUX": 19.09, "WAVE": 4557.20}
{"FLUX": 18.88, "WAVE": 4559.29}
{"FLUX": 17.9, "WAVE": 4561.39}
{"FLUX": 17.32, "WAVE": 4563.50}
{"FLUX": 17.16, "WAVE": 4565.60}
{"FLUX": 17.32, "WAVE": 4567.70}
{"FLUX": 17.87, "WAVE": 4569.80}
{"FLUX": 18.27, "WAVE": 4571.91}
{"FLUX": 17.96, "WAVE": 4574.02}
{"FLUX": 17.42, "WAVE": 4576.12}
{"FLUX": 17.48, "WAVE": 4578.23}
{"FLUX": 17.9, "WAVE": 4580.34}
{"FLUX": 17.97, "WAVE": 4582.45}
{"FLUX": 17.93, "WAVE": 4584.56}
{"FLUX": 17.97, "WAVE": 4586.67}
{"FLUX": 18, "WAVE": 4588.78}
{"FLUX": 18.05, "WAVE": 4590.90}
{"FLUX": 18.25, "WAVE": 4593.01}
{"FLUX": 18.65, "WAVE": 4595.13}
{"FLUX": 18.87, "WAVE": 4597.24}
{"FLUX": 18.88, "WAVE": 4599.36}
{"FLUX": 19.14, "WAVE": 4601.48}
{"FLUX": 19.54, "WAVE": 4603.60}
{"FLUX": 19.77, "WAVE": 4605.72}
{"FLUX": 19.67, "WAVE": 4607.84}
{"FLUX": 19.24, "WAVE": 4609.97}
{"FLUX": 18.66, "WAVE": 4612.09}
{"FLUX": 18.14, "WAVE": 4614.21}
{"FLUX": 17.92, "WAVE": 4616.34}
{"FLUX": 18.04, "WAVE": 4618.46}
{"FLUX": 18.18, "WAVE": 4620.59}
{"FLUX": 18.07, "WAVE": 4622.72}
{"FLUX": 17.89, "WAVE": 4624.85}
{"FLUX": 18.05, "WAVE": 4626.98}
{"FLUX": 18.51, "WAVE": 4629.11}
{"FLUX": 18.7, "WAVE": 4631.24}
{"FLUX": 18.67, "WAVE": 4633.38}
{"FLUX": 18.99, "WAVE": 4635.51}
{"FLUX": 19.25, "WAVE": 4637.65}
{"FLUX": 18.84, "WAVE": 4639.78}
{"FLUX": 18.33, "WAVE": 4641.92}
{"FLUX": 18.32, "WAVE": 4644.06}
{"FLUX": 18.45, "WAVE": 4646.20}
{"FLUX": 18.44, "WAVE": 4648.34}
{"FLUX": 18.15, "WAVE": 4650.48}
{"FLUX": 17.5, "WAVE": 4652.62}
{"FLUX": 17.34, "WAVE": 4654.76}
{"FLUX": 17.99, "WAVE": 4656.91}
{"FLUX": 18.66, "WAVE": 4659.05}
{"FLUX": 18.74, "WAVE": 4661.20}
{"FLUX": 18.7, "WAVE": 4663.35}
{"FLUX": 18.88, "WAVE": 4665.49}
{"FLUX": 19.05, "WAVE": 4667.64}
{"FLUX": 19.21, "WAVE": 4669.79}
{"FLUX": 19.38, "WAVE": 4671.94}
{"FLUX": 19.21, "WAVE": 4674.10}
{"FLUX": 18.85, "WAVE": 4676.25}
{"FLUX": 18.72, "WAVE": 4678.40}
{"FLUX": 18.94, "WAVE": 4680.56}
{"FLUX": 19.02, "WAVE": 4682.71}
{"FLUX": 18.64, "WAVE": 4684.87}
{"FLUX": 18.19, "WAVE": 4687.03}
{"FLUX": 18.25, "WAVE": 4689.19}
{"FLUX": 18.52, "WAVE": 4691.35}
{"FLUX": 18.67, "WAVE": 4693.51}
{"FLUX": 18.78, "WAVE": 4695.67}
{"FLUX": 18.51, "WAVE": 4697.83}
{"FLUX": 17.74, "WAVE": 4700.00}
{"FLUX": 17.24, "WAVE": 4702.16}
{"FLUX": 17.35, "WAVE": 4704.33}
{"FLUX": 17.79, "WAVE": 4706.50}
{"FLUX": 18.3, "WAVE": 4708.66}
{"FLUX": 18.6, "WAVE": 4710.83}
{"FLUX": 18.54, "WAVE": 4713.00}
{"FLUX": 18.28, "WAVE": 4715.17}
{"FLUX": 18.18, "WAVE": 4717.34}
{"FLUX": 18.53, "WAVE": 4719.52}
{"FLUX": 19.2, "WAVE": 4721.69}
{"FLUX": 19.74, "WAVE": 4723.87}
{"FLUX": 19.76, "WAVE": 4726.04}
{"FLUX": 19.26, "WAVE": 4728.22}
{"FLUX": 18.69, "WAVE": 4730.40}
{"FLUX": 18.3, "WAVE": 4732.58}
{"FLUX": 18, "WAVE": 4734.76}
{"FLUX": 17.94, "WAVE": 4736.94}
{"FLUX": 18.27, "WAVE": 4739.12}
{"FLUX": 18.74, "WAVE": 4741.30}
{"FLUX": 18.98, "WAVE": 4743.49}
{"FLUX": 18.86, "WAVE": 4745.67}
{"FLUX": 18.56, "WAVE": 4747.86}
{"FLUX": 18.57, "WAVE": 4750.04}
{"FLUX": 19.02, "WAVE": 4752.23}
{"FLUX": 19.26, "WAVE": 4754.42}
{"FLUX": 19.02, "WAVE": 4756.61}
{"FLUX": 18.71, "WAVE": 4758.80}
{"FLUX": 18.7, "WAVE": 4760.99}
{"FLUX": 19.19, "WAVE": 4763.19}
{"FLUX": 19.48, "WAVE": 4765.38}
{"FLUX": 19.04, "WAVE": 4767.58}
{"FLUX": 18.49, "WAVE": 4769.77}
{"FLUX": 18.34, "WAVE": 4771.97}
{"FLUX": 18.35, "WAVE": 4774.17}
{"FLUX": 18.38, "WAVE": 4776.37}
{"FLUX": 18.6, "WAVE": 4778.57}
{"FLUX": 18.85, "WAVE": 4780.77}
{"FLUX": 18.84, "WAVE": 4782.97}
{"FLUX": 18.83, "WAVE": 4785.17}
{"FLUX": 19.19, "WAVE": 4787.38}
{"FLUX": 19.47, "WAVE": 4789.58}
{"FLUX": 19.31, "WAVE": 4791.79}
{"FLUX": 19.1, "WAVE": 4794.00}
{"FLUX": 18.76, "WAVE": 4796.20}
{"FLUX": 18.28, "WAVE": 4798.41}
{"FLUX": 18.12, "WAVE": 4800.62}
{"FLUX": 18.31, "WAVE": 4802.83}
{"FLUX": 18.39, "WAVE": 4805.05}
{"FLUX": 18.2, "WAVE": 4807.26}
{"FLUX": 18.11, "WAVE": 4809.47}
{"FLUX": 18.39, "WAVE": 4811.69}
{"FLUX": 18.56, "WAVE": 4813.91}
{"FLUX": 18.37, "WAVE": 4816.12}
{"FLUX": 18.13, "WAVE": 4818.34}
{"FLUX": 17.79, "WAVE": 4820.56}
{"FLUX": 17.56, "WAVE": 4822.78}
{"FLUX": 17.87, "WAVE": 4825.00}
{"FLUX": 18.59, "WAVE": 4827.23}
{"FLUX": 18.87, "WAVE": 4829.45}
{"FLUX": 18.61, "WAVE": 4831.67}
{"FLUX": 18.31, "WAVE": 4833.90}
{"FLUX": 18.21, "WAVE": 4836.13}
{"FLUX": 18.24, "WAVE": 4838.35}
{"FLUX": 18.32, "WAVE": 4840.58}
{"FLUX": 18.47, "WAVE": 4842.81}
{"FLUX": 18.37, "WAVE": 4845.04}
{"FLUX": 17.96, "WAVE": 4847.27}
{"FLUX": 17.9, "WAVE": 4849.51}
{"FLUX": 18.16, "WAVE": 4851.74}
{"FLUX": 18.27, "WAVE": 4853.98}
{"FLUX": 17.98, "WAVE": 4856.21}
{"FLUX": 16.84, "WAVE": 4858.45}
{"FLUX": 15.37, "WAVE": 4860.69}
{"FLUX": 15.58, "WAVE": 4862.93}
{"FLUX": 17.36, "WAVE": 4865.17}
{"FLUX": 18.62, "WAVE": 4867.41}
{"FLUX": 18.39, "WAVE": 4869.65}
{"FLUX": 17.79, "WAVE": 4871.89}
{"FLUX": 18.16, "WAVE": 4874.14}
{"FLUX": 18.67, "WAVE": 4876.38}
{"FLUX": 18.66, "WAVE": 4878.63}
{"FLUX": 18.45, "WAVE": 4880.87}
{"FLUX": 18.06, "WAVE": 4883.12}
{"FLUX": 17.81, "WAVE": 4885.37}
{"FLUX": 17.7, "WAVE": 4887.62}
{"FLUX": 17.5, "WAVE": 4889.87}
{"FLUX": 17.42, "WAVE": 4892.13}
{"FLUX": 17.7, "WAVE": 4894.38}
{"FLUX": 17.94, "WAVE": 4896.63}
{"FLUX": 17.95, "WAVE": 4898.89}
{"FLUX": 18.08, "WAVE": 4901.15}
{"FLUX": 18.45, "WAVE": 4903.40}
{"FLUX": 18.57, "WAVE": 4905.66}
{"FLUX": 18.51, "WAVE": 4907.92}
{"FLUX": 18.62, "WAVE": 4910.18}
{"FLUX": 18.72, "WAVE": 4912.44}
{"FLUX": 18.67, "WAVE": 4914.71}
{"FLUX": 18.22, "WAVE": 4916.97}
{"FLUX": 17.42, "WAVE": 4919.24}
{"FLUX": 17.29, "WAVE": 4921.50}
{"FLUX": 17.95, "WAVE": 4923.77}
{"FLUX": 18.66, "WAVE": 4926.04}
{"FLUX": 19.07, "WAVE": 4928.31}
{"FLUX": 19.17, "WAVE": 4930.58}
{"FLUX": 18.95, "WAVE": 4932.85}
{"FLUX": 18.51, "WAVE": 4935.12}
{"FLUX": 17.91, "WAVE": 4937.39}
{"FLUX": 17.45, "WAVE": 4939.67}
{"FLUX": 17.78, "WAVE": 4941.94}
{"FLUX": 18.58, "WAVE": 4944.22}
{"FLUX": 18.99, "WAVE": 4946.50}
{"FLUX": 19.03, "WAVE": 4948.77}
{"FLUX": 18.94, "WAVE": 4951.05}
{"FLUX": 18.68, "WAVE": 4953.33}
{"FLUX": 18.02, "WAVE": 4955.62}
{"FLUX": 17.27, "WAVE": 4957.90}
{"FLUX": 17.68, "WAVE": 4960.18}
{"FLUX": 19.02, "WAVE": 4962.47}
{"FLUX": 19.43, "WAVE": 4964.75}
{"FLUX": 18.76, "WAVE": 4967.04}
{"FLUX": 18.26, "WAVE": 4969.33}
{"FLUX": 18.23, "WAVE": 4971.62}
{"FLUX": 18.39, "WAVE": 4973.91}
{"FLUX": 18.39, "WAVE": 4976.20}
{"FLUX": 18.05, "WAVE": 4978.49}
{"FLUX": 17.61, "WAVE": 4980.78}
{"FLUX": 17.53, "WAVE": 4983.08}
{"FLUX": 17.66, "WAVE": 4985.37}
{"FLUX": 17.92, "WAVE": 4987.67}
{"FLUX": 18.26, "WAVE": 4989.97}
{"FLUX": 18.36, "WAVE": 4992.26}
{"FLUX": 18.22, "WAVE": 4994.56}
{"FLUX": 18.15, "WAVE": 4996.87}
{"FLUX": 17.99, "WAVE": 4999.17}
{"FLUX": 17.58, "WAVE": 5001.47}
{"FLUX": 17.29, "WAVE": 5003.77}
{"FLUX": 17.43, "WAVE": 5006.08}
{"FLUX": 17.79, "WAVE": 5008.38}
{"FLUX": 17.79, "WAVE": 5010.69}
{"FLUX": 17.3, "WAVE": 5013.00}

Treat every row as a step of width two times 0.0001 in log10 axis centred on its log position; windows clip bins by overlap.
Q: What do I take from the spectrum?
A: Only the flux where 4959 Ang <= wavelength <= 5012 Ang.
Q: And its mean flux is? 18.1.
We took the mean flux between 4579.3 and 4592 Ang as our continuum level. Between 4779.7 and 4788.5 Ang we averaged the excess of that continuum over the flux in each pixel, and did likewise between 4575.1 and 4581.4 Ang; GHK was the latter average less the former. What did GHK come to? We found 1.3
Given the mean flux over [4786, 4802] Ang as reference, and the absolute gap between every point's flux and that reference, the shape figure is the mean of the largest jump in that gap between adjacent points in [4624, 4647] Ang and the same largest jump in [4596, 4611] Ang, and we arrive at 0.47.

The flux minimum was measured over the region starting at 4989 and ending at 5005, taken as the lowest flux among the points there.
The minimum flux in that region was 17.29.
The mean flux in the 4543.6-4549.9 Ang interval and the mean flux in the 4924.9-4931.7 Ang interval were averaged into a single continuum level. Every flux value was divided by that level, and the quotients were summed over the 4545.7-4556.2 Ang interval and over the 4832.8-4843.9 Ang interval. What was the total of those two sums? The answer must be 9.8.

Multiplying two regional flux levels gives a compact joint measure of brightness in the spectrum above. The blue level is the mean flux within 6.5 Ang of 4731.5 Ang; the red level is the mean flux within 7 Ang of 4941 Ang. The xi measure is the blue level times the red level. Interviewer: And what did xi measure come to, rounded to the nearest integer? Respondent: 340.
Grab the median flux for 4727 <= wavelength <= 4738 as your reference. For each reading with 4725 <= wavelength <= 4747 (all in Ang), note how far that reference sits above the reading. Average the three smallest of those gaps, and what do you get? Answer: -1.0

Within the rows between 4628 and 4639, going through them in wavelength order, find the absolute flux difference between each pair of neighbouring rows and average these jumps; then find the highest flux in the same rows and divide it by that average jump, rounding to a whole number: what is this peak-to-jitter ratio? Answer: 96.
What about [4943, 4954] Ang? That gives 95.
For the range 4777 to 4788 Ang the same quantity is 122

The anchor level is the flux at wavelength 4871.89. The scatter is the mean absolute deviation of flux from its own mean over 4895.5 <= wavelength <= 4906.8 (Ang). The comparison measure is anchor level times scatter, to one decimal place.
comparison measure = 4.4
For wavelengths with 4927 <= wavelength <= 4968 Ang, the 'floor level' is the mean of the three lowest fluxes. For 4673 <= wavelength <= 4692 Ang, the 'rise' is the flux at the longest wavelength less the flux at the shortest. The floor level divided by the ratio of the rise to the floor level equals -442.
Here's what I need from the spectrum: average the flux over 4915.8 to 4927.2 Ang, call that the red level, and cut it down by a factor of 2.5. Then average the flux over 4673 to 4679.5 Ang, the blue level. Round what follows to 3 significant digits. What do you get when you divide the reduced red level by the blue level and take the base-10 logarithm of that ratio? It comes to -0.422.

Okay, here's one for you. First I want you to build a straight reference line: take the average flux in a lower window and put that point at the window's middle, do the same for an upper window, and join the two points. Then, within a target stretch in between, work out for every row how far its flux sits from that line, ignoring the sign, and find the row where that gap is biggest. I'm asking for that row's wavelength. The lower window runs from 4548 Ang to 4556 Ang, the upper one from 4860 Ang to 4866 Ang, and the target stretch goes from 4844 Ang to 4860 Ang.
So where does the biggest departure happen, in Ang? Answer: 4845.04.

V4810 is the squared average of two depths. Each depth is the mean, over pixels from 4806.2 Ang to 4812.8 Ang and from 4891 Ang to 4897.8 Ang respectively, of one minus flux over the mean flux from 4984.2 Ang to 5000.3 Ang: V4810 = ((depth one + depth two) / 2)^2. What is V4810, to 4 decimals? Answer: 0.0000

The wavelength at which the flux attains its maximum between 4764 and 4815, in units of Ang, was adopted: 4765.38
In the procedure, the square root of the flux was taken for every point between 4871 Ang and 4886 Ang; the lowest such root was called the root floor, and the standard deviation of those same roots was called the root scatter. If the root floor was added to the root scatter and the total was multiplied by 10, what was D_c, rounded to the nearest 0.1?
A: 42.6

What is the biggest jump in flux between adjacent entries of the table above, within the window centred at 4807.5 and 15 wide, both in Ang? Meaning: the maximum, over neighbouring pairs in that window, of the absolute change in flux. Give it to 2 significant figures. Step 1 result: 0.28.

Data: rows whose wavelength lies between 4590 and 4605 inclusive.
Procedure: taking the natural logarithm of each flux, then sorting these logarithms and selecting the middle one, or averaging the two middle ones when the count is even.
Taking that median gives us 2.94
